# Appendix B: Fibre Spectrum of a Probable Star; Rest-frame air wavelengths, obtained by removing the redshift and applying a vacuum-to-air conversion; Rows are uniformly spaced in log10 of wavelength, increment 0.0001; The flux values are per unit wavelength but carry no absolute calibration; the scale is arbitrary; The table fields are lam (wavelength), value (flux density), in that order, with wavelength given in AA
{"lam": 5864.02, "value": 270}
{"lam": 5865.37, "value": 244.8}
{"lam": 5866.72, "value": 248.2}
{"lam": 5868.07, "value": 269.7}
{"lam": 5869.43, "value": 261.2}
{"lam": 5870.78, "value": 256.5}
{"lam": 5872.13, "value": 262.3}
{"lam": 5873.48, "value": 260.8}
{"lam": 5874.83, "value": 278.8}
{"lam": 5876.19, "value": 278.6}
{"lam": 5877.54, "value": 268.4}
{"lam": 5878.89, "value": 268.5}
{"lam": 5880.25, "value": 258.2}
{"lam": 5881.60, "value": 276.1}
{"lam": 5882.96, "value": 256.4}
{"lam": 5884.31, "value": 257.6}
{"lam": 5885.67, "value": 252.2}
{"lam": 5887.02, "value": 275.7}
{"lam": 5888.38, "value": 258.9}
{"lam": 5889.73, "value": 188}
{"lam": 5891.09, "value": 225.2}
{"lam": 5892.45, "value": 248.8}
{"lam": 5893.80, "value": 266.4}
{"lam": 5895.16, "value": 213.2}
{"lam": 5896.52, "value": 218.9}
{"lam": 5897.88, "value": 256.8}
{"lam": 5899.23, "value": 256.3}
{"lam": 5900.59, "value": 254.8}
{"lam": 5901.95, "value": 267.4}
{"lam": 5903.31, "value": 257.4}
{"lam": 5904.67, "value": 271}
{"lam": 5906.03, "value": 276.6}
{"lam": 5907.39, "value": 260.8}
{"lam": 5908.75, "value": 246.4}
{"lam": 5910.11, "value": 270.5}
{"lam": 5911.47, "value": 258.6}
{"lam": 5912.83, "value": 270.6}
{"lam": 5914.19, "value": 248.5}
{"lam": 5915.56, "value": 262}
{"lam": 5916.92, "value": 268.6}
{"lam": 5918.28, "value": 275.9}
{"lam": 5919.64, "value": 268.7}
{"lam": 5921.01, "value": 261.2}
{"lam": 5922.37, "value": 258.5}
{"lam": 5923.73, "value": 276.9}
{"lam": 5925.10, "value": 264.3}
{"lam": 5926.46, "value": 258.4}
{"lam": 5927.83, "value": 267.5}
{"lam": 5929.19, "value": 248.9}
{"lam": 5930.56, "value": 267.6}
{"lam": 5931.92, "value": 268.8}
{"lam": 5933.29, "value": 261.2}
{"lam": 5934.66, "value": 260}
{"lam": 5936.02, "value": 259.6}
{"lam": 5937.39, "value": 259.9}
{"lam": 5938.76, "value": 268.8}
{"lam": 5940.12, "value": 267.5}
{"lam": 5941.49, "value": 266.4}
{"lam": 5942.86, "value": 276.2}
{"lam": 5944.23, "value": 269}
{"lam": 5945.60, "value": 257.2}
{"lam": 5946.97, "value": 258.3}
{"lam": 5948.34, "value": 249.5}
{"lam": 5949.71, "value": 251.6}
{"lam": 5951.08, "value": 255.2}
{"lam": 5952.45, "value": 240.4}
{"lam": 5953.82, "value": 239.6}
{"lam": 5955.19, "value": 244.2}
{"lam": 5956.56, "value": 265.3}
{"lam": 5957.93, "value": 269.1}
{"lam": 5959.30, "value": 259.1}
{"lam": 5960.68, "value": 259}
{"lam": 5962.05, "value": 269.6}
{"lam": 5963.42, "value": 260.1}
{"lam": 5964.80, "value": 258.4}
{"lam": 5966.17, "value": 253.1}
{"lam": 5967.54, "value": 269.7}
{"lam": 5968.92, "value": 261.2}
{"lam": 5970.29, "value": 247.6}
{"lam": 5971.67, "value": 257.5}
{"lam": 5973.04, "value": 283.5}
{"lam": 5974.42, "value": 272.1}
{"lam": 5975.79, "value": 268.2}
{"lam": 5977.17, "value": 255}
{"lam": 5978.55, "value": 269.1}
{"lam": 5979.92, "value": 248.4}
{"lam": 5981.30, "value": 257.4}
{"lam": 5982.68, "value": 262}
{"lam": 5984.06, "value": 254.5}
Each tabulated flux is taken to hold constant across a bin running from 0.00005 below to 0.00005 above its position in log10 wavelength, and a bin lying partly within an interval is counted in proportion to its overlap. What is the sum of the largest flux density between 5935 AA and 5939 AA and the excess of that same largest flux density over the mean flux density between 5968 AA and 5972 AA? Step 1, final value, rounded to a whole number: 282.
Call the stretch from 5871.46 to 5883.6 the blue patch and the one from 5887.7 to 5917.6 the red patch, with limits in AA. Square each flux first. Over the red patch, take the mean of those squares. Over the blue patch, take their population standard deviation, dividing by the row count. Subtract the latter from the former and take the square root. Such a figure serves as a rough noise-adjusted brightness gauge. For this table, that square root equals 244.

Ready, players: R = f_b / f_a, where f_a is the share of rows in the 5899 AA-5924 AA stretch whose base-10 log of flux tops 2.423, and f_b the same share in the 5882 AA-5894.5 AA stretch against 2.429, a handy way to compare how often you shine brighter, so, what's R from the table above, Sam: 0.23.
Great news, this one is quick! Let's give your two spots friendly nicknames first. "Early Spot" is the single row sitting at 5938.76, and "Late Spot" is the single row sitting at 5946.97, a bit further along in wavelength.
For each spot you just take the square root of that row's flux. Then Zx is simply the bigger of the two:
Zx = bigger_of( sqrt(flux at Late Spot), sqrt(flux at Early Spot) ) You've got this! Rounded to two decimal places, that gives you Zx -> 16.40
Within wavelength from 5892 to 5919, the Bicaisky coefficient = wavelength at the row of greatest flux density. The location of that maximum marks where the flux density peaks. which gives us 5906.03 AA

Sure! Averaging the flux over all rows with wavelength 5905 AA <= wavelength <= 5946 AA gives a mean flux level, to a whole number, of 264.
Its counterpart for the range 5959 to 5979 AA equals 263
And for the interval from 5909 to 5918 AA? 263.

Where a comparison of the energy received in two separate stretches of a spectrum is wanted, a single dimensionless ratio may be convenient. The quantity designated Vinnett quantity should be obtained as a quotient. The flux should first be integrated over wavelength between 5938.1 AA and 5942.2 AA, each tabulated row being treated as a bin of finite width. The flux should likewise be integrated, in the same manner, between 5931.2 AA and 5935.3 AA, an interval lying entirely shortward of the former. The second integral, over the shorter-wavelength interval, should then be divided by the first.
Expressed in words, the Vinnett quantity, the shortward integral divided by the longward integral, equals 0.98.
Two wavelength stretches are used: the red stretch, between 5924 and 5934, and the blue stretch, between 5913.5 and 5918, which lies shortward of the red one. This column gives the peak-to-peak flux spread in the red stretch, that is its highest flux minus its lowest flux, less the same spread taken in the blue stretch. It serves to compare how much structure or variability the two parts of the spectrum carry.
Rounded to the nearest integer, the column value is 0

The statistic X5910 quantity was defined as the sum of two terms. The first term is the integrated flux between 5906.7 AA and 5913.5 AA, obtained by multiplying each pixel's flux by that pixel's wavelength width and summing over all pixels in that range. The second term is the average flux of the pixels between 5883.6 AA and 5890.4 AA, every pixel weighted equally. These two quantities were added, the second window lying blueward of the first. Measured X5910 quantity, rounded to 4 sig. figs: 2025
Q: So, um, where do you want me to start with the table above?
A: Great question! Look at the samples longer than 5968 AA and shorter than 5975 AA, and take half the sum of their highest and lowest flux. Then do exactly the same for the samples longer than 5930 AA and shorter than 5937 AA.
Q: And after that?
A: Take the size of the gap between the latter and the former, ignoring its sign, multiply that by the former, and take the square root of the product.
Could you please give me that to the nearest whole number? 19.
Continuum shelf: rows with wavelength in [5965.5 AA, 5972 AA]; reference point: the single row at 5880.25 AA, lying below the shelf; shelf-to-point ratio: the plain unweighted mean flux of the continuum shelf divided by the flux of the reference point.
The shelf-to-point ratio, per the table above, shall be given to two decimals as 1.00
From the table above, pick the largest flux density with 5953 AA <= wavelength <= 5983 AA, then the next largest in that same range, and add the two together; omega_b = 556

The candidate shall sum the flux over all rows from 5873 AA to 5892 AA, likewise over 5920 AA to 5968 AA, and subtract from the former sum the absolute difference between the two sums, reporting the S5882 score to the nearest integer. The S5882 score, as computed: -1913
